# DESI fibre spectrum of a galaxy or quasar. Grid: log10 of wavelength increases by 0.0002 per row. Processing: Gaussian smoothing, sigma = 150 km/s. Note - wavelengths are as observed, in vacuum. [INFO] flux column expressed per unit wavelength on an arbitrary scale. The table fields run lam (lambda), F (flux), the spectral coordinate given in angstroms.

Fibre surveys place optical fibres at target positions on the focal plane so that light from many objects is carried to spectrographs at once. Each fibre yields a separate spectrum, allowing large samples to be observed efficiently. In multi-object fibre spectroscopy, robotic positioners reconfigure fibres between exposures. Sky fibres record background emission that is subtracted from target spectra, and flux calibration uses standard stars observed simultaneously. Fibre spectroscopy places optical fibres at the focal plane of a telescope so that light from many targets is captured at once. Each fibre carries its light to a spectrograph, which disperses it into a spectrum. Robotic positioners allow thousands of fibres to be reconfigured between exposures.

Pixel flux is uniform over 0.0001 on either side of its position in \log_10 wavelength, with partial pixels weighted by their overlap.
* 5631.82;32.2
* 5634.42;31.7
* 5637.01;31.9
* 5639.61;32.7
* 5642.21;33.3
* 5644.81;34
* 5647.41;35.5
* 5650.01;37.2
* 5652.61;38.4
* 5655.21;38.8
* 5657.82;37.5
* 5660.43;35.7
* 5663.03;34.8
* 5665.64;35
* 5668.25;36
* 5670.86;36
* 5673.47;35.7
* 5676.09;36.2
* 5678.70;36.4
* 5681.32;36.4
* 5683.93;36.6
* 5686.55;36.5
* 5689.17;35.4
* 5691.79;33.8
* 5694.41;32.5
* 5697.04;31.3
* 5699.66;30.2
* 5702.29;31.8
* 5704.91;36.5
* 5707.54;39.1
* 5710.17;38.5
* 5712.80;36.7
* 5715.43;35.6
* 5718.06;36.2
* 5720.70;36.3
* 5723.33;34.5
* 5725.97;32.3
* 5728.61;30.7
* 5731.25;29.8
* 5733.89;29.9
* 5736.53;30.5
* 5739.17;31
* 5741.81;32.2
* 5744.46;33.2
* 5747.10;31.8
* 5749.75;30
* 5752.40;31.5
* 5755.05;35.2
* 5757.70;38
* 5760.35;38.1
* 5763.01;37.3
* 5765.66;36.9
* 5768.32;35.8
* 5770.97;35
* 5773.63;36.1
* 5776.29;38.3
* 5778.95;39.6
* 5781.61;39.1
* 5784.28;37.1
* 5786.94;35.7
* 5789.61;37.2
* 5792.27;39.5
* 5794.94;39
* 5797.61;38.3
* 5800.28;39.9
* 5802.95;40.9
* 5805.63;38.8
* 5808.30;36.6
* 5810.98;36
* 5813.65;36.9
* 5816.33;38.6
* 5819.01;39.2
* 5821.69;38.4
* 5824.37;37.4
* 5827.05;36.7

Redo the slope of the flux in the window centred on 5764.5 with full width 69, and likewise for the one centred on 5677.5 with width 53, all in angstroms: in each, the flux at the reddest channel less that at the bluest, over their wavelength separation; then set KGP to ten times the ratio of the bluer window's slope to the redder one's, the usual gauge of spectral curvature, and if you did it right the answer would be -10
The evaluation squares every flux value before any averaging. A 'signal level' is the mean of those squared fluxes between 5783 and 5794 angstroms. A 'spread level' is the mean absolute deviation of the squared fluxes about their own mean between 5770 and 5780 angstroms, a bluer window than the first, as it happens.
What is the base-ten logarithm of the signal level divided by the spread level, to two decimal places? 1.04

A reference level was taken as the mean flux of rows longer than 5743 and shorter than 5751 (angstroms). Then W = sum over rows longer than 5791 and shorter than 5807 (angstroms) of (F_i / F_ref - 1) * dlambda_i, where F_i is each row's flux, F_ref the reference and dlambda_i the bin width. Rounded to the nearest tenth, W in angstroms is 3.9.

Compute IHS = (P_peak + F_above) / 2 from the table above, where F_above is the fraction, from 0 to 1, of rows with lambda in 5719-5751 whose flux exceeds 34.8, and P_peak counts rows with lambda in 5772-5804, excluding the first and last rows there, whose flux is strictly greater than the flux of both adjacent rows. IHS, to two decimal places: 1.04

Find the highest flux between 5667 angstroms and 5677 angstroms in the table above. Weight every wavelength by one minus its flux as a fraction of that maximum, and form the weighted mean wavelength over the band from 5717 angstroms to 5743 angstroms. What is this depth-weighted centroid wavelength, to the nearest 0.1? 5733.4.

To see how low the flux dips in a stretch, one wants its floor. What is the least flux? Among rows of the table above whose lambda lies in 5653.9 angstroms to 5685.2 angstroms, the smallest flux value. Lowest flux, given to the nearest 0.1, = 34.8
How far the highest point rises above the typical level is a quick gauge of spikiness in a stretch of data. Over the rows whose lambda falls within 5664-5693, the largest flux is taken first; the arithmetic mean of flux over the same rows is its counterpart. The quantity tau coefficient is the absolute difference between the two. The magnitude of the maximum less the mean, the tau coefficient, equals 1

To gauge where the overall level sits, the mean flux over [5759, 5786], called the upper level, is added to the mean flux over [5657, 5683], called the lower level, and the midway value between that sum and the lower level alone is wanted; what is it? 54.6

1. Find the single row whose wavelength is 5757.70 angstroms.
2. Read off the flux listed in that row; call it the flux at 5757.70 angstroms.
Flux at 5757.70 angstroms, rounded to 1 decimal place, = 38.0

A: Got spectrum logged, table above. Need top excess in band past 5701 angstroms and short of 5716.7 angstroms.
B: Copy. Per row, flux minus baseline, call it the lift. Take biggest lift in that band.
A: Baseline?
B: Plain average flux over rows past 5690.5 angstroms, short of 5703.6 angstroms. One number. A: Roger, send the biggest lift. 7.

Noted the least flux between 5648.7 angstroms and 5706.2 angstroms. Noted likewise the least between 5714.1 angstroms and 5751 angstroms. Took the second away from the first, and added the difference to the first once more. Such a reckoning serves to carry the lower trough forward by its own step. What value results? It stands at 31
